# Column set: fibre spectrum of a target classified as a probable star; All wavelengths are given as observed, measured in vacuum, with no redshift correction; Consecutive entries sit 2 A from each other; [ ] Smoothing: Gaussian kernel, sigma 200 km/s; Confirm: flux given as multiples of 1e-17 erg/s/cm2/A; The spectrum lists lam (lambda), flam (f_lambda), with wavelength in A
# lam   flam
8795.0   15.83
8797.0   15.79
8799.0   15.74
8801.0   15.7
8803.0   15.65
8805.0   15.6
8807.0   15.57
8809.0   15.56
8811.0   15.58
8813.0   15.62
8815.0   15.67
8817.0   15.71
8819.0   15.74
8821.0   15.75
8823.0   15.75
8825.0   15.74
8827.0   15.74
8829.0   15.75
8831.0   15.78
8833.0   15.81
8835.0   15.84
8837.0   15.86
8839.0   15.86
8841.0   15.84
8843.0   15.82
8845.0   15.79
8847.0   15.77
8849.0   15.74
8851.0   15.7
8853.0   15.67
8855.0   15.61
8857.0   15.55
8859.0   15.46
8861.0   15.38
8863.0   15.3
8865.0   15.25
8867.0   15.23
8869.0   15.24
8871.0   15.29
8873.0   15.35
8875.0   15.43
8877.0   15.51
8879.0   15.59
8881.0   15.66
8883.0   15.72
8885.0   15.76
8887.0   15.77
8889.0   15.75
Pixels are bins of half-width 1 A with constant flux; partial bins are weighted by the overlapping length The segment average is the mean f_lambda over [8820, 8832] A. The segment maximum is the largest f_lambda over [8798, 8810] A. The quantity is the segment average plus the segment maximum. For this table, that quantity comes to 31.5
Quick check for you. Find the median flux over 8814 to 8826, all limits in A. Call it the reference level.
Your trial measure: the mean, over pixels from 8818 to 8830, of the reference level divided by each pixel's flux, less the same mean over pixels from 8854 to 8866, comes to -0.021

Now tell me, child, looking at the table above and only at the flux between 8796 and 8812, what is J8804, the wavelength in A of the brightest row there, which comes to 8797.0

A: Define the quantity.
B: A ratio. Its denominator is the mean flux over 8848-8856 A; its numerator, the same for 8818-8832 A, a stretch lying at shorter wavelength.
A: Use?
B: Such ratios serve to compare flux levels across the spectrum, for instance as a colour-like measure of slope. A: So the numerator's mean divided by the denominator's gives 1.00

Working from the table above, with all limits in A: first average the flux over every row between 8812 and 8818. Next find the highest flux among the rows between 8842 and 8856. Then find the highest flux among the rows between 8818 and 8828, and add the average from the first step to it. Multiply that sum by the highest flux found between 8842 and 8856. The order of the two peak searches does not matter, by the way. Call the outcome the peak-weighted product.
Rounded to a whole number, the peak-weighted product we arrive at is 497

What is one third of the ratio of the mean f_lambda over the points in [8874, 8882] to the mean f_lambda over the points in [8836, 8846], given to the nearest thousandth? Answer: 0.327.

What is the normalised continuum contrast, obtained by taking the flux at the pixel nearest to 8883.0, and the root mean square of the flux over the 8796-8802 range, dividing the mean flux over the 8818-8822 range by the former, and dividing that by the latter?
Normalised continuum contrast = 0.0636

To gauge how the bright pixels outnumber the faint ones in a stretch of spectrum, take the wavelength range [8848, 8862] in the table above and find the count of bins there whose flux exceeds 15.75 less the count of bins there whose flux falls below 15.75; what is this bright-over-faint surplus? -7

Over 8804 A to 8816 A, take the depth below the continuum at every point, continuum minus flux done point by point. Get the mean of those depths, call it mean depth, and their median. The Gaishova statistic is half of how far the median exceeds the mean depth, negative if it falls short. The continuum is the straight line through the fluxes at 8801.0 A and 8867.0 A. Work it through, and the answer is 0.012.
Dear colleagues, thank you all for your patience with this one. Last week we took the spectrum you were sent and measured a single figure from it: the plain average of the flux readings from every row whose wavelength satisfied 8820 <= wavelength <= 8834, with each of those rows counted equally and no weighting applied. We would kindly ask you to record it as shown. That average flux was 15.8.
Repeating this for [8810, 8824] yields 15.7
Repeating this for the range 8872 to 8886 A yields 15.6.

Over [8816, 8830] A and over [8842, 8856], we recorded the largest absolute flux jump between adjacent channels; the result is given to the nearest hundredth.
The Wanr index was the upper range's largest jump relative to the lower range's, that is 2.00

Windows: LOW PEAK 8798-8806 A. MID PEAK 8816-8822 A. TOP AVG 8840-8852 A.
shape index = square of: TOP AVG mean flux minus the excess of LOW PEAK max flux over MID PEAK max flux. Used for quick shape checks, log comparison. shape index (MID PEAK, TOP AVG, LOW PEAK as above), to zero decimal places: 249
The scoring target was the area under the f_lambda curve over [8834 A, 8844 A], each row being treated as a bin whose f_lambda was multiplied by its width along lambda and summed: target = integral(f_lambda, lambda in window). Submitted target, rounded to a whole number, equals 158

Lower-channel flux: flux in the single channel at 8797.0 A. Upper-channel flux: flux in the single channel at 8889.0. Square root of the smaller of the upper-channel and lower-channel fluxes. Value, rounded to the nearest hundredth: 3.97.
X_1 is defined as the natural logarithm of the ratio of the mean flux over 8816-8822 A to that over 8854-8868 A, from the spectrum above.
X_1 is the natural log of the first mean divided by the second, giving 0.022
